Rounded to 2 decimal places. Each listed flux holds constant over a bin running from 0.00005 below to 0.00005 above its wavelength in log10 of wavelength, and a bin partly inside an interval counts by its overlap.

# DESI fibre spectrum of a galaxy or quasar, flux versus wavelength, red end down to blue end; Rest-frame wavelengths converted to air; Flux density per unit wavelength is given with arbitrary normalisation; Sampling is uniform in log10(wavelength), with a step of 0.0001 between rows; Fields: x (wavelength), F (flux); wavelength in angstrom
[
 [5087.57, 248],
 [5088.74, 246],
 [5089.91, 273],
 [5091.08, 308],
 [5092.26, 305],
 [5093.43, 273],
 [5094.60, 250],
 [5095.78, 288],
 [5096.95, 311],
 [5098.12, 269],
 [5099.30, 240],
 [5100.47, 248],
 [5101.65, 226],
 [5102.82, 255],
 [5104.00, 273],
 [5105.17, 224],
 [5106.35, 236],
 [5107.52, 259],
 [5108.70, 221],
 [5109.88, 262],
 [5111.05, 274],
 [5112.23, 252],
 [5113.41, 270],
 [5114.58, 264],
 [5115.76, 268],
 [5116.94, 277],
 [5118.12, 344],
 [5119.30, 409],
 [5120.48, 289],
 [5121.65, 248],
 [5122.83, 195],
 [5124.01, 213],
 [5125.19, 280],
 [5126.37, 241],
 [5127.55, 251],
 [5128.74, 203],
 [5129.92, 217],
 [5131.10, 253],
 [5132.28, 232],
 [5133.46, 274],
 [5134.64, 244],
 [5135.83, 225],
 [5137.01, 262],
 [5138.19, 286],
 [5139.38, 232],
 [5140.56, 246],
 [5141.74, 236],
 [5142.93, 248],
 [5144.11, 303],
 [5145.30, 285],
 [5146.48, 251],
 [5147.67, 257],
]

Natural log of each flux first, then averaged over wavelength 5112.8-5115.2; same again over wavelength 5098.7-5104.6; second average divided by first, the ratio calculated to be 0.99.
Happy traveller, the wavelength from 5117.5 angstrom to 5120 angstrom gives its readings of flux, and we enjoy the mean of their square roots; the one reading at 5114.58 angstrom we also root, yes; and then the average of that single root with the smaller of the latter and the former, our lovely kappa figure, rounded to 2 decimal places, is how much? 16.25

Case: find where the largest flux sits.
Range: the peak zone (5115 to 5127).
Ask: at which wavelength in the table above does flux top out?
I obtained 5119.30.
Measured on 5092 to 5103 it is 5096.95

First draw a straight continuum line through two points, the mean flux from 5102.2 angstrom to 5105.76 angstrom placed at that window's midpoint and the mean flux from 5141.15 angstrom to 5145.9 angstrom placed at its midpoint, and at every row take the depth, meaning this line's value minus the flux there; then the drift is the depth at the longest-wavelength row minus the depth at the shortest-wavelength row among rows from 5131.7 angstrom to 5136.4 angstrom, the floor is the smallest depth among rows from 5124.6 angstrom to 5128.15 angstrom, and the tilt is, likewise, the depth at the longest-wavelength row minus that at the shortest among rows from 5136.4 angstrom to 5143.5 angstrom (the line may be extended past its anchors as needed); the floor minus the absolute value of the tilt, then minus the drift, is -45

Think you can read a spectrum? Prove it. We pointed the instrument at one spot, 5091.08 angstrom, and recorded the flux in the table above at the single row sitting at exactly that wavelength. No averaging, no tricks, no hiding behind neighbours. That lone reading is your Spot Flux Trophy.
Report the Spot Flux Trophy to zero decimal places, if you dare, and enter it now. 308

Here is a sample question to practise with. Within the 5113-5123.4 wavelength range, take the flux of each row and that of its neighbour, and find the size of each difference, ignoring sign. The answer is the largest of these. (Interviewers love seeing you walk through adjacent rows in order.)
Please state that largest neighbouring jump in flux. 120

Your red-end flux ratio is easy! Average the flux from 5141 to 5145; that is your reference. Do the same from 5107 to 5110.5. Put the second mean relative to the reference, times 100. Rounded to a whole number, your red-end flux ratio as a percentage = 94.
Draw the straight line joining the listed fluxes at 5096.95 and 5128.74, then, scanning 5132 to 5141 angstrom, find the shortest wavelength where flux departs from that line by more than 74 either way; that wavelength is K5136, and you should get 5133.46 angstrom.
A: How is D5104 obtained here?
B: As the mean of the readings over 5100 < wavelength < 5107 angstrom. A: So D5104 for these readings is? 244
